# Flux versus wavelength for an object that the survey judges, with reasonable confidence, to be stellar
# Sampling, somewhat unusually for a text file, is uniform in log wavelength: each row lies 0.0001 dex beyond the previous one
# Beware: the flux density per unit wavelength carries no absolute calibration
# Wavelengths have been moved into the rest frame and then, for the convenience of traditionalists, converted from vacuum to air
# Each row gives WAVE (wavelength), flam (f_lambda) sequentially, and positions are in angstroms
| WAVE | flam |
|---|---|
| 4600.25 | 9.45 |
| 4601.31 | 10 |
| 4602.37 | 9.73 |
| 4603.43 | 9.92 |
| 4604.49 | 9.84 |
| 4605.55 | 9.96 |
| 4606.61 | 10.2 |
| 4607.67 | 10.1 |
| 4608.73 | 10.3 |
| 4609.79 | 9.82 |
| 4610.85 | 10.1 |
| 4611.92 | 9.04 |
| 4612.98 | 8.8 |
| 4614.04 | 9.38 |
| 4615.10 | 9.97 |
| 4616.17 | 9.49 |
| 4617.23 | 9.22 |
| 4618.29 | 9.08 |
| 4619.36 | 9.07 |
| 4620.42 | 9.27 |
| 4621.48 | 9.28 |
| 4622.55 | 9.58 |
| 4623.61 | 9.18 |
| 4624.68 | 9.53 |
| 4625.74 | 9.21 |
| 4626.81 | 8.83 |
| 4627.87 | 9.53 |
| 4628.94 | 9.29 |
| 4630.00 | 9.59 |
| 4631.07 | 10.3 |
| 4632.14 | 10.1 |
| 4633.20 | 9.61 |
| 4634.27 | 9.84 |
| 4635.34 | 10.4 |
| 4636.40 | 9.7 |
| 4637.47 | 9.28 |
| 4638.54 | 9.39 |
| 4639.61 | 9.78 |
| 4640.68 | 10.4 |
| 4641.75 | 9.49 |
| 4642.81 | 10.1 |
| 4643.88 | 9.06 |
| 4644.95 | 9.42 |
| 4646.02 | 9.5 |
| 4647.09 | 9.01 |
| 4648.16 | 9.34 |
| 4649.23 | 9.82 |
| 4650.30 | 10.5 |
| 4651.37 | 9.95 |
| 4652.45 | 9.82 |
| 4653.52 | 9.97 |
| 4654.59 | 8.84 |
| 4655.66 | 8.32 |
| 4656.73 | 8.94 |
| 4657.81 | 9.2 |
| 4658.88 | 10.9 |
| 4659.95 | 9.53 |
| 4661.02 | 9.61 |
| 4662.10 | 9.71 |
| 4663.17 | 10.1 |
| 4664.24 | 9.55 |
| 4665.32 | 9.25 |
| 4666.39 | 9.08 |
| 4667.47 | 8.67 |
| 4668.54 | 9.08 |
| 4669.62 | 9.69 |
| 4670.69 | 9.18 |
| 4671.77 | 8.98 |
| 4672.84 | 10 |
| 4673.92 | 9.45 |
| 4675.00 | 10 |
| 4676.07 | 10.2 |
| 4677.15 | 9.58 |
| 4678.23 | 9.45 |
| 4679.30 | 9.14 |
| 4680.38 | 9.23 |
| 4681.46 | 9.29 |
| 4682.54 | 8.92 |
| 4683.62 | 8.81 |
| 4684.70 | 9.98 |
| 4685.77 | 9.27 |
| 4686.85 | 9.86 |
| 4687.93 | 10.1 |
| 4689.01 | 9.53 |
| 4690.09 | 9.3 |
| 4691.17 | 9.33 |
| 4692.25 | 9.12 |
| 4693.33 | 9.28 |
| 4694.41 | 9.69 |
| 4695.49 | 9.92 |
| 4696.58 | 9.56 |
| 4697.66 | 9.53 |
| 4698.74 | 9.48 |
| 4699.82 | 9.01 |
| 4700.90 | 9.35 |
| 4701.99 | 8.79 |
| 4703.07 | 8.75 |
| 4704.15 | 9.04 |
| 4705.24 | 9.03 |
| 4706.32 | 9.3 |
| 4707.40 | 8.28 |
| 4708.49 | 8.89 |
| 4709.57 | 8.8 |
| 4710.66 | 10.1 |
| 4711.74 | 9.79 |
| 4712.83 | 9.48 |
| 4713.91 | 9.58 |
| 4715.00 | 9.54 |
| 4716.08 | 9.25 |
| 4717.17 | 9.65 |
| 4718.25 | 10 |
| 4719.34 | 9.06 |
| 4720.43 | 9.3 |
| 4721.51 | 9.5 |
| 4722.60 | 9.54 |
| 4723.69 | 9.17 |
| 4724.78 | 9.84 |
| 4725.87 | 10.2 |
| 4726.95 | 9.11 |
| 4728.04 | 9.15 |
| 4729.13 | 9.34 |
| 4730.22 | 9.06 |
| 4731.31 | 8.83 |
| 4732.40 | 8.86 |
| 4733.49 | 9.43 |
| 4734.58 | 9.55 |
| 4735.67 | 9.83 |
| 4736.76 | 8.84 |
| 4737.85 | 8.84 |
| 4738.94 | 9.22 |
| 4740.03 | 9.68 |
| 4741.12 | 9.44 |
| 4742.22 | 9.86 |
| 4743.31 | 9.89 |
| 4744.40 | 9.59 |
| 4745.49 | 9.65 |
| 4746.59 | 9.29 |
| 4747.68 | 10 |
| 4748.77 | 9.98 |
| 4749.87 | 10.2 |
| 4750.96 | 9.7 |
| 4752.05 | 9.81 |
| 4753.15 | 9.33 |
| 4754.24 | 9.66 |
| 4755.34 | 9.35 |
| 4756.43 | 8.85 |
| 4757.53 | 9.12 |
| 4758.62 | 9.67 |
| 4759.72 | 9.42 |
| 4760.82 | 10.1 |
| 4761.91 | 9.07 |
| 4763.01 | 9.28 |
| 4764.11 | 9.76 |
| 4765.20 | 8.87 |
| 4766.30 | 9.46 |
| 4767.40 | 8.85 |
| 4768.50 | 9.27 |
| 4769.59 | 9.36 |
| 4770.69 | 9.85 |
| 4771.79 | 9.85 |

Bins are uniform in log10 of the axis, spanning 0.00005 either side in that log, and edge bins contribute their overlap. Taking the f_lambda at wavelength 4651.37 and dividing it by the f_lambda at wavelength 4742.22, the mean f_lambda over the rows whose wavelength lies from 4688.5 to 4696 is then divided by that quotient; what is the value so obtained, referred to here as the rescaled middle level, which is 9.4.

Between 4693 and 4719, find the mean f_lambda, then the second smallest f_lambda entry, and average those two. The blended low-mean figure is 9.04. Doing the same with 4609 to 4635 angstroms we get 9.15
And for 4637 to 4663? 9.21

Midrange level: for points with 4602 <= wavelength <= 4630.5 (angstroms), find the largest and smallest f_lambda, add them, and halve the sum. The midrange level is 9.55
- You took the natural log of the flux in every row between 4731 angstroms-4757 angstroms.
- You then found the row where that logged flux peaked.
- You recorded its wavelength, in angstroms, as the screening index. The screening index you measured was 4749.87 angstroms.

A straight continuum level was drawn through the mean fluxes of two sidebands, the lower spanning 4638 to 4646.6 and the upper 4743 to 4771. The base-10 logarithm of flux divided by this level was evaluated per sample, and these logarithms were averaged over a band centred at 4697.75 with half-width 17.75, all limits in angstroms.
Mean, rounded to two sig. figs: -0.012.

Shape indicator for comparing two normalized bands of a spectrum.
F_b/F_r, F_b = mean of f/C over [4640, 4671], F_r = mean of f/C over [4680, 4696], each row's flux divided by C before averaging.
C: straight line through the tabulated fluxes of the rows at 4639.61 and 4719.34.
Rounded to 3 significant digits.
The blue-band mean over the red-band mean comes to 0.977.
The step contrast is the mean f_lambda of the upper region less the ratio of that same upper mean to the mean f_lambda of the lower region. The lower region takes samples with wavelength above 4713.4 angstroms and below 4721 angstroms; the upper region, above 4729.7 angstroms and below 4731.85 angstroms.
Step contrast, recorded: 8.00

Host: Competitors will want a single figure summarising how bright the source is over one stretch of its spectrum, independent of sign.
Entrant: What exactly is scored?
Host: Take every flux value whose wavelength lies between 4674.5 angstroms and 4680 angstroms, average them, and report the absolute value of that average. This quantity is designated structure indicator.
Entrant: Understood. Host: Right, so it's 9.67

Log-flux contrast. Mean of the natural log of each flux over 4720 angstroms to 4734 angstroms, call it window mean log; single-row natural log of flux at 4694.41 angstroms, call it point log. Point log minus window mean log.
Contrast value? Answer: 0.038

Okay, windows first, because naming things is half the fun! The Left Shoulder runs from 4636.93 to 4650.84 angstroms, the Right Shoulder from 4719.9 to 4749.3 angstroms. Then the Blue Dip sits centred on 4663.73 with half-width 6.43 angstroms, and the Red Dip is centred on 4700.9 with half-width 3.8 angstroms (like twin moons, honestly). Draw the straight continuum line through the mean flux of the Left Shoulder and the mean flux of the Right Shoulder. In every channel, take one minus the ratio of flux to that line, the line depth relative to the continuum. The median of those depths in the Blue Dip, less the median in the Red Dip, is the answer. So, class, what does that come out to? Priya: -0.04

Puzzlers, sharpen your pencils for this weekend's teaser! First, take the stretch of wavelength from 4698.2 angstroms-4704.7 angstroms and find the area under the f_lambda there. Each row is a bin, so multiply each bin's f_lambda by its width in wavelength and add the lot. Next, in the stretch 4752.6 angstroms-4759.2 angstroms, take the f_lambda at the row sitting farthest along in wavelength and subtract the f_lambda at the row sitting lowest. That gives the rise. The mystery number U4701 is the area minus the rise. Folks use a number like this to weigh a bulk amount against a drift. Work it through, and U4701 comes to 58.6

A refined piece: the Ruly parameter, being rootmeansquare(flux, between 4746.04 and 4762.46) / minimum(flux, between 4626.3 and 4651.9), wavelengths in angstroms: 1.08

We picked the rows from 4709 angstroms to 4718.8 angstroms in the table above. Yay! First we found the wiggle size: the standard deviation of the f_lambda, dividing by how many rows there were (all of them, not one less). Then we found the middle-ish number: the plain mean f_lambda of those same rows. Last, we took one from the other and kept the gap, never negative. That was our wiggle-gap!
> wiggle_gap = 9.21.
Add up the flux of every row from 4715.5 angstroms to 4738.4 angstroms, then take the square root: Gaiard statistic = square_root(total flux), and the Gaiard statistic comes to 14.0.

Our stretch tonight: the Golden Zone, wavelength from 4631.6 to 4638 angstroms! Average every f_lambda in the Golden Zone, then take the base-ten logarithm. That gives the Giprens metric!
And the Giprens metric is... 0.992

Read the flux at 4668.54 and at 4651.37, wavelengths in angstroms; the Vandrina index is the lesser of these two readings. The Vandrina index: 9.08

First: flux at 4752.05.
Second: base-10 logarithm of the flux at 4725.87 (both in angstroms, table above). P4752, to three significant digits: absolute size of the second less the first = 8.80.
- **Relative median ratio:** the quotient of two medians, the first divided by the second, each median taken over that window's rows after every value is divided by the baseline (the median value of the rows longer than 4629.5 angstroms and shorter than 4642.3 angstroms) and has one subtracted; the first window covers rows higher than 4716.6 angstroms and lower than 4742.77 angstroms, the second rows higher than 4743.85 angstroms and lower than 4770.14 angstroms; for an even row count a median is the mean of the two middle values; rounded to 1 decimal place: 1.2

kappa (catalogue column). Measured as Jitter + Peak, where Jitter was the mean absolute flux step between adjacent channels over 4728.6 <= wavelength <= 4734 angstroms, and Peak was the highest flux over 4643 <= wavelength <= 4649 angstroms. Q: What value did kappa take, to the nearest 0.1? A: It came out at 9.8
